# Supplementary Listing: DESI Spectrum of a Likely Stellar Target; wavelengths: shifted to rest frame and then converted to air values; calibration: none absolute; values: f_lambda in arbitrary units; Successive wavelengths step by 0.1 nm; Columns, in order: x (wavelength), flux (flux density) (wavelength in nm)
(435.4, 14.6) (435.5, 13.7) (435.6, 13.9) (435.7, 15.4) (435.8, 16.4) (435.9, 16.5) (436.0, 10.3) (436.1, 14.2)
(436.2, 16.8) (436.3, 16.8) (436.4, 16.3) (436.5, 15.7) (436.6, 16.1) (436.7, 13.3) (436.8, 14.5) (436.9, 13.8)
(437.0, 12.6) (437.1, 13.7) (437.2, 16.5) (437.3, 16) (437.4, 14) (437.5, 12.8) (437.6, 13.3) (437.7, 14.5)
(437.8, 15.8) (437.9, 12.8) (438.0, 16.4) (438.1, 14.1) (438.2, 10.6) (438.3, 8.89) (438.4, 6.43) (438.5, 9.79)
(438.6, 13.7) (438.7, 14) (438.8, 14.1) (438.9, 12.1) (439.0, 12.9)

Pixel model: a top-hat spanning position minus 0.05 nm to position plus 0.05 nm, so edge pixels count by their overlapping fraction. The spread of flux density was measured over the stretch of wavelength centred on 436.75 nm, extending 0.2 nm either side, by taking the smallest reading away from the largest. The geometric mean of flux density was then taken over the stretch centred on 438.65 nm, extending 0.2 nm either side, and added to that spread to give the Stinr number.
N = 16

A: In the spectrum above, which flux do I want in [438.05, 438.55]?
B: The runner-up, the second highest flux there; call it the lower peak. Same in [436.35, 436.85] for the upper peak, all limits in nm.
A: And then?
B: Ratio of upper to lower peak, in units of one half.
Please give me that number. 3.04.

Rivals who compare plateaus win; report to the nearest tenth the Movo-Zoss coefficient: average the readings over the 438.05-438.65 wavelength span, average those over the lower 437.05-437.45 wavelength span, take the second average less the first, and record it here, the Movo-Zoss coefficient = 4.5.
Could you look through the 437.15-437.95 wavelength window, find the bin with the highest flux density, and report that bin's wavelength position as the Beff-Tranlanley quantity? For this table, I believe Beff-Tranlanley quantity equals 437.2 nm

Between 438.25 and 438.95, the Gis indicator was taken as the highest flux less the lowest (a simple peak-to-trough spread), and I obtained 7.7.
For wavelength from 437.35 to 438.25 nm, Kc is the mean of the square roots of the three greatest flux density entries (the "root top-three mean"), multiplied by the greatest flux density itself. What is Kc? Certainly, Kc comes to 65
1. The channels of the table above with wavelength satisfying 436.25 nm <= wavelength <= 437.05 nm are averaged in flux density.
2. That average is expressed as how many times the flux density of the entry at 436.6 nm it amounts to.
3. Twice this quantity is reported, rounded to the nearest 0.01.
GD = 1.85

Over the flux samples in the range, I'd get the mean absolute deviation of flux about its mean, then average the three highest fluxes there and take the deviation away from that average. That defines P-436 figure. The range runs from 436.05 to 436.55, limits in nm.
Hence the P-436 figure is 15.8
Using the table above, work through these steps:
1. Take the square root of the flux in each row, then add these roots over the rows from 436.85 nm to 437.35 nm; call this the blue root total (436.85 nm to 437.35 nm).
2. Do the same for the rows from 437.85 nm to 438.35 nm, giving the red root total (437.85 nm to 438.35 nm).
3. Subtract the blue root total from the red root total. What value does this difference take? -1.4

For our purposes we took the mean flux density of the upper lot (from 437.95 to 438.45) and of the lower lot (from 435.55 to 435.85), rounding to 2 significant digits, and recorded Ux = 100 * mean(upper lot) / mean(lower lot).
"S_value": 74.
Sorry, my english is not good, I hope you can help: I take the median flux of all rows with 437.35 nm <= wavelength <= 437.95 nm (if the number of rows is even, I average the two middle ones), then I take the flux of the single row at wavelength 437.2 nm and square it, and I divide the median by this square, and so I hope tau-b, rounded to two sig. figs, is 0.050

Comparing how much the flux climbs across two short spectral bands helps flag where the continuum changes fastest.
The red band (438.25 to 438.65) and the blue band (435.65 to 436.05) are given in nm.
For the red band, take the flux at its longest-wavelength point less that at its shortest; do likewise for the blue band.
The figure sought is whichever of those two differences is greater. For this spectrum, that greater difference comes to 5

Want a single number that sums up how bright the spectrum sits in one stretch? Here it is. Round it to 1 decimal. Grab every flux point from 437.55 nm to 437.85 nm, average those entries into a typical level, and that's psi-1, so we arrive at 14.5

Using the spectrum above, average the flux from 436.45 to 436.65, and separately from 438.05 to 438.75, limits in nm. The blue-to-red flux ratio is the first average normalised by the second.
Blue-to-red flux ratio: 1.44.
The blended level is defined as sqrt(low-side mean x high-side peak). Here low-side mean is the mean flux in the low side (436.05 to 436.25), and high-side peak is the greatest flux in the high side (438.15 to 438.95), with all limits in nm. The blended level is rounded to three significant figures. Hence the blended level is 14.8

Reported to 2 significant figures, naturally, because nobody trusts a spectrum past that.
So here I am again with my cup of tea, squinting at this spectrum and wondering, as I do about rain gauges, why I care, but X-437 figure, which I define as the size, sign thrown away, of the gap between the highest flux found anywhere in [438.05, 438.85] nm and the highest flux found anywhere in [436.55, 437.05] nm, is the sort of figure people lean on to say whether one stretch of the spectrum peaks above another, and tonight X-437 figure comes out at 2.0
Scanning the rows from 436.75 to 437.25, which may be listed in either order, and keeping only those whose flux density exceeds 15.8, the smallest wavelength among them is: 437.2 nm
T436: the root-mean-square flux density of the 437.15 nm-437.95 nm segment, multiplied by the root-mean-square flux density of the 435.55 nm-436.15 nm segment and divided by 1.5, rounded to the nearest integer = 141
